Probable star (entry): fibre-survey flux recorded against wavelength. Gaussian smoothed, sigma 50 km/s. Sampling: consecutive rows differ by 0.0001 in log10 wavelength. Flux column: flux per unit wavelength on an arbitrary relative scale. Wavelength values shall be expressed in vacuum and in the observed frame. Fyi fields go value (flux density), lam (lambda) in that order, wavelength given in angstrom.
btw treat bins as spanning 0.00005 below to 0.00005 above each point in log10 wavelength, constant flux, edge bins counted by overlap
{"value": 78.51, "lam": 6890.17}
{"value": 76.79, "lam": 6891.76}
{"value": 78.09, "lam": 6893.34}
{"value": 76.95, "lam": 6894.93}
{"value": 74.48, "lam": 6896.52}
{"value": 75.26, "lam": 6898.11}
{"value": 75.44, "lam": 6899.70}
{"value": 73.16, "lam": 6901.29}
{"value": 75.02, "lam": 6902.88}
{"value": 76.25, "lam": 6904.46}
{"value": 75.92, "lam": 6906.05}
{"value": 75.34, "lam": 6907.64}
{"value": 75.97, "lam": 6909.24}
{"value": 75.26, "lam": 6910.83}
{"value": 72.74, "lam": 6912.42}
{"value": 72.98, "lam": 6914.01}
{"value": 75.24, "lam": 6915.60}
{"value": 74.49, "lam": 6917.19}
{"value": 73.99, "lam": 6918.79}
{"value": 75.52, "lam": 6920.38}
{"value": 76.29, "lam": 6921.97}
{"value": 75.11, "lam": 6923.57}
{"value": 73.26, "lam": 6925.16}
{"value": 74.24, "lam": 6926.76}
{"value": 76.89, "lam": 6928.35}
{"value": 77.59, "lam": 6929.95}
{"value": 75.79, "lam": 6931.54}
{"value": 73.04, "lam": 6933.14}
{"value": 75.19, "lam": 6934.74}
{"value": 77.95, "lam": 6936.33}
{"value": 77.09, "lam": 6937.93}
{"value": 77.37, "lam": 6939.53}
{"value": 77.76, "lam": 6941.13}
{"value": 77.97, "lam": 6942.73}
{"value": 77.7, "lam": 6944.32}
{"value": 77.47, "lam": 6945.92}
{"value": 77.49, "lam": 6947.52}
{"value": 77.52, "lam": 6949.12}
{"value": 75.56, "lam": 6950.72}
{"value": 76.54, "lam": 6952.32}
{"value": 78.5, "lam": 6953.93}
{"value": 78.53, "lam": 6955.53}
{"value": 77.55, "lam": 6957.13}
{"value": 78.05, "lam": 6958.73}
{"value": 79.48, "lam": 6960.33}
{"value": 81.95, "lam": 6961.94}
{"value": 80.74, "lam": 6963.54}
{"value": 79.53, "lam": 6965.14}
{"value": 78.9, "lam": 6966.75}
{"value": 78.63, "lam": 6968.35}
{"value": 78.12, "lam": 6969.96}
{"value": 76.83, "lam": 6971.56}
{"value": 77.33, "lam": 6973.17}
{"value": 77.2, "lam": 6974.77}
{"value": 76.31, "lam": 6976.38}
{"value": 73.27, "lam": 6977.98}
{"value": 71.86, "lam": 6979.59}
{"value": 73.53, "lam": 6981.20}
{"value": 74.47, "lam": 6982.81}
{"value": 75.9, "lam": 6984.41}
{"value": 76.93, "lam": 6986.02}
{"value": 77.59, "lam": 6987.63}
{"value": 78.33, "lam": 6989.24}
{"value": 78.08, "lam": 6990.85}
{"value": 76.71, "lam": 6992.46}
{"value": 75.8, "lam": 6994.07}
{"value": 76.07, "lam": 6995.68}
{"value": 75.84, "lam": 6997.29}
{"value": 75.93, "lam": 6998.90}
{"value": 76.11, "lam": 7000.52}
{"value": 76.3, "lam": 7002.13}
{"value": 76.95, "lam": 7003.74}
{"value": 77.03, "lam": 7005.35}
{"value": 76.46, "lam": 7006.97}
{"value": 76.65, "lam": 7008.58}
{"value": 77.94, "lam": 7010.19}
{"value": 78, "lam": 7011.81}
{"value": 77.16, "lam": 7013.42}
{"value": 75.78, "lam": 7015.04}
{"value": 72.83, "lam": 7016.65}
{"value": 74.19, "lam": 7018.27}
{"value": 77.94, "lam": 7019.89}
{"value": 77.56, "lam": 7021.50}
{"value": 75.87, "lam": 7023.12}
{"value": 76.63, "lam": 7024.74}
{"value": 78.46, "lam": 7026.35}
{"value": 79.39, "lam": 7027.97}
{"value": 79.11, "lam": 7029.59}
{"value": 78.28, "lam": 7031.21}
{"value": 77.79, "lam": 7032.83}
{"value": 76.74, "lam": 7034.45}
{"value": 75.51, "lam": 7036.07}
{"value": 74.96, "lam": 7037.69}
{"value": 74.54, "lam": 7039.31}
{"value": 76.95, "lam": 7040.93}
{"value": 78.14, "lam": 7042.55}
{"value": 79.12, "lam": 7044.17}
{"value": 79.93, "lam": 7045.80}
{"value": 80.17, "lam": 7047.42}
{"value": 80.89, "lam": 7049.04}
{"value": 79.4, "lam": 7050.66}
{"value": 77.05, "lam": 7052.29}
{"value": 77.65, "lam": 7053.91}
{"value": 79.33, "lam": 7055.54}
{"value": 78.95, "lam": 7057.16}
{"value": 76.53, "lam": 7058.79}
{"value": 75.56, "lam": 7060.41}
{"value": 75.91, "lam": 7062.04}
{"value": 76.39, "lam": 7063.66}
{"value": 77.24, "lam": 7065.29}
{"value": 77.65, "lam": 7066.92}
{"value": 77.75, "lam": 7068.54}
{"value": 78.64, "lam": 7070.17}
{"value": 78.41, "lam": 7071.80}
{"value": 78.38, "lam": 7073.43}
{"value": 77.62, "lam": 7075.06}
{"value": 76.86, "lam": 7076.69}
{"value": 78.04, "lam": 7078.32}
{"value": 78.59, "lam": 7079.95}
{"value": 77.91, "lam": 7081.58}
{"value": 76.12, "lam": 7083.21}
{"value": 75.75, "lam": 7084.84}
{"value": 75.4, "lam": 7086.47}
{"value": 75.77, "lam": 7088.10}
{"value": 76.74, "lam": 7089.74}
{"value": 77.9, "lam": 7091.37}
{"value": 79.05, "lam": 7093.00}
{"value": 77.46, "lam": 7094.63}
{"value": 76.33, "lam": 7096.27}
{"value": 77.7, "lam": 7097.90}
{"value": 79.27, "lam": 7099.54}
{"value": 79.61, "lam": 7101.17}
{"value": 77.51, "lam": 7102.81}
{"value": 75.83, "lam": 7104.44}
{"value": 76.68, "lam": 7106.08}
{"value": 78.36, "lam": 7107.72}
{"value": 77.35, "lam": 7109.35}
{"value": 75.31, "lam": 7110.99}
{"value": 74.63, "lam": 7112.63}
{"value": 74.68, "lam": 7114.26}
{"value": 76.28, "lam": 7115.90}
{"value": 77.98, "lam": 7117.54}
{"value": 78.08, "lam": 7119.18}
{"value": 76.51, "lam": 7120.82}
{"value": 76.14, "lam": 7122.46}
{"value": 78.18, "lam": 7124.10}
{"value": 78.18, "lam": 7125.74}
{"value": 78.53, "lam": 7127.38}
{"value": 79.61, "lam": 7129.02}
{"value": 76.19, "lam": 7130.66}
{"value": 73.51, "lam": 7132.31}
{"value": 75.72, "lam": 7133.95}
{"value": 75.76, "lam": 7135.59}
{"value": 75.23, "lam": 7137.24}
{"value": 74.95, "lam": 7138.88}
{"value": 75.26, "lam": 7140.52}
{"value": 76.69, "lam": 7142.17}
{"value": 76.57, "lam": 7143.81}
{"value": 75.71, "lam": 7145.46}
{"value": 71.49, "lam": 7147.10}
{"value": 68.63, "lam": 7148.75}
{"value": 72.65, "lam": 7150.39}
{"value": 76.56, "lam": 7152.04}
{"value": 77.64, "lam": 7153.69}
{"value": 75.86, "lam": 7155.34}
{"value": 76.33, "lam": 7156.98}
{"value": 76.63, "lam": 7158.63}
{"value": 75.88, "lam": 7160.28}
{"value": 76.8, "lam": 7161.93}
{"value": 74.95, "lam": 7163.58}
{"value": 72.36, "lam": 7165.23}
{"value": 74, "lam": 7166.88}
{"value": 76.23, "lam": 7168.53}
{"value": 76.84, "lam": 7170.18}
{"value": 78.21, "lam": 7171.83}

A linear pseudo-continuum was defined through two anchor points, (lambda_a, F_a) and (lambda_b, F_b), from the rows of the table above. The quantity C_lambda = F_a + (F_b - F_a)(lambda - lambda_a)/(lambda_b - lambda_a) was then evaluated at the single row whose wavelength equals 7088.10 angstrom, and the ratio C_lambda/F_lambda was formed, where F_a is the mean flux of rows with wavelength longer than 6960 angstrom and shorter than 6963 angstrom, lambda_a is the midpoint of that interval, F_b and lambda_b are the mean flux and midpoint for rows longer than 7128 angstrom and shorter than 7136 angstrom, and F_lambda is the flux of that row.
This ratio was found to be 1.02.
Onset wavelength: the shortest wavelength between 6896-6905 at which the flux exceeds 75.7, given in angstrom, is 6904.46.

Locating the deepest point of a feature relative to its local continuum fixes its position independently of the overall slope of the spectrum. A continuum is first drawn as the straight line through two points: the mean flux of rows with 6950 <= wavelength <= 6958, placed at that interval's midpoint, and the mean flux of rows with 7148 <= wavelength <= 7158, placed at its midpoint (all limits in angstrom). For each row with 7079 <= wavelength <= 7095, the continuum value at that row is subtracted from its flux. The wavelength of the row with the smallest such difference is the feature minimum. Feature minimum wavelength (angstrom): 7086.47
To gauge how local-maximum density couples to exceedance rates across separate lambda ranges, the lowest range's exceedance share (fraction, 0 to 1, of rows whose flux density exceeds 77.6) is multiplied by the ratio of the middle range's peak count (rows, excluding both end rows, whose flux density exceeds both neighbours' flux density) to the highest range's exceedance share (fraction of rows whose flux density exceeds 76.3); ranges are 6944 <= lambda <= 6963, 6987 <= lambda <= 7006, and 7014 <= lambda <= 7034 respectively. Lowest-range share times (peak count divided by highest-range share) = 1.5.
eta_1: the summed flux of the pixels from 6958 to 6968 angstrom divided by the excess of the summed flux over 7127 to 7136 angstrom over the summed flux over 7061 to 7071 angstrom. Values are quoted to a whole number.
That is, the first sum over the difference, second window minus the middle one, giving -112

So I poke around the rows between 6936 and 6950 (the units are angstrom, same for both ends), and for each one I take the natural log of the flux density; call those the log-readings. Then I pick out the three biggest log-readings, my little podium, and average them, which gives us 4.36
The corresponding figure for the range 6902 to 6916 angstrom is 4.33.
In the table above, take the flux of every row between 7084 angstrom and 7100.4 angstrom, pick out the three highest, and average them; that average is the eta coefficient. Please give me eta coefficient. 78.7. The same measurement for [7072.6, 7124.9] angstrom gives 79.3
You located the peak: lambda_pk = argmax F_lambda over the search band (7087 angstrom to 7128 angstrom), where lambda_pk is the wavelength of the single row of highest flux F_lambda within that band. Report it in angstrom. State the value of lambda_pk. 7101.17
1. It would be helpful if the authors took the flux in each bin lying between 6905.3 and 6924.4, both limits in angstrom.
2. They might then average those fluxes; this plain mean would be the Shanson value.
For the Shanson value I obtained 74.9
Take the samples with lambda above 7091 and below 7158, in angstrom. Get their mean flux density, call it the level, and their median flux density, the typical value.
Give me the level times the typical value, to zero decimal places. 5844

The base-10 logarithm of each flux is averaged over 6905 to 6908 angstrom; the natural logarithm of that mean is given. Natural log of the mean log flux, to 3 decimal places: 0.631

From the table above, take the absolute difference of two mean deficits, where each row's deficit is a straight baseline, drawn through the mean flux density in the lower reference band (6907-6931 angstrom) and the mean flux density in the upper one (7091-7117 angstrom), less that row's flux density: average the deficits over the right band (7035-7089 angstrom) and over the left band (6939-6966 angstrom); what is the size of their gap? 2.0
